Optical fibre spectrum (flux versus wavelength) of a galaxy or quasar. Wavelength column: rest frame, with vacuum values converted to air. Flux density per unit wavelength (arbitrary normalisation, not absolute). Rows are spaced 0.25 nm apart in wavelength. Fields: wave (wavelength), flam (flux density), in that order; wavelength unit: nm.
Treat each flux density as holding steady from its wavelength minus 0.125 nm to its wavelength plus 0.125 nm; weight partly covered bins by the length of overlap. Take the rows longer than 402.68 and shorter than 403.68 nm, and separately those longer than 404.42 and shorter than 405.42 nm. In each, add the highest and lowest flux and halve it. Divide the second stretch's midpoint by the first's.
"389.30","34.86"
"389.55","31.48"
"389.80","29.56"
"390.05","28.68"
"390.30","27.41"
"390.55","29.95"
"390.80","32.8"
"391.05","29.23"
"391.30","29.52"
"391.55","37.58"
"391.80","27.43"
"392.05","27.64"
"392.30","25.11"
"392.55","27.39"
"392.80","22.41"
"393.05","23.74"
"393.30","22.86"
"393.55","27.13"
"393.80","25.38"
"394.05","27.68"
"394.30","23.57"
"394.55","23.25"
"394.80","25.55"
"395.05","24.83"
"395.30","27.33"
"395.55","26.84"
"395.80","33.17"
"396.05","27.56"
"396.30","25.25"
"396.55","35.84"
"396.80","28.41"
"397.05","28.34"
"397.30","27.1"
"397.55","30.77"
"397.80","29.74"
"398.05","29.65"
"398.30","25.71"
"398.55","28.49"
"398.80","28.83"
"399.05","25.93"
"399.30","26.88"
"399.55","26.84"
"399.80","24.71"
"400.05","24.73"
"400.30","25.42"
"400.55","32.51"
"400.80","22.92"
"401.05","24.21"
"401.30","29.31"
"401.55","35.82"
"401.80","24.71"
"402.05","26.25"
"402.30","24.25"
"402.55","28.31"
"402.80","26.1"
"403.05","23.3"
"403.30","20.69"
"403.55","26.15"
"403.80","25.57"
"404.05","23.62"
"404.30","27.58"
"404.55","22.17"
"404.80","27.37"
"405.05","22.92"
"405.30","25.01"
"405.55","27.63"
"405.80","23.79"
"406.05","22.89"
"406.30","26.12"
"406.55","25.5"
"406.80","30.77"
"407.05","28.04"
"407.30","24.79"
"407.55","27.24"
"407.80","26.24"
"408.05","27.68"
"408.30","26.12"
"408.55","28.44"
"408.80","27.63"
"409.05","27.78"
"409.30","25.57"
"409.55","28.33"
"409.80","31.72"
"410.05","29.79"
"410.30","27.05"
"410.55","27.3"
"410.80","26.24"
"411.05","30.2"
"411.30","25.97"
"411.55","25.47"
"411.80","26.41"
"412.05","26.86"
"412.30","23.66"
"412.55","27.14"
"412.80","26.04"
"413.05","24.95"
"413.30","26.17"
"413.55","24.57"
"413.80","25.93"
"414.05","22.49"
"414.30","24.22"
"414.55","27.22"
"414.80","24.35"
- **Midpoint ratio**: 1.06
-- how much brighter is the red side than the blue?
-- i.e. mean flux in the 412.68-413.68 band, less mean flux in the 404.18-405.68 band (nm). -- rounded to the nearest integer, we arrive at 0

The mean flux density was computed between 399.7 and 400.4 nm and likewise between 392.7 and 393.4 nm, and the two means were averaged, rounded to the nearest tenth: 24.0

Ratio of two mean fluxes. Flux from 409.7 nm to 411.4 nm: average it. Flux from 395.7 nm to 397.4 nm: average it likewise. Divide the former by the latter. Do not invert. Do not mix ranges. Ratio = 0.964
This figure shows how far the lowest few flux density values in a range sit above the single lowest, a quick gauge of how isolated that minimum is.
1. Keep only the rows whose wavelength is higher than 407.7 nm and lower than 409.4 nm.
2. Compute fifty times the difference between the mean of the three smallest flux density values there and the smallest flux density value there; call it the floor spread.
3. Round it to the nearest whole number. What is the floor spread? 20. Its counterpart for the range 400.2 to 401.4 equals 63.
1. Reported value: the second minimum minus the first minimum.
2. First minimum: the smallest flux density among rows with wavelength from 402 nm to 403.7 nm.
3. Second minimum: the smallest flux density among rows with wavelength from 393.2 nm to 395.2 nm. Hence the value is 2.2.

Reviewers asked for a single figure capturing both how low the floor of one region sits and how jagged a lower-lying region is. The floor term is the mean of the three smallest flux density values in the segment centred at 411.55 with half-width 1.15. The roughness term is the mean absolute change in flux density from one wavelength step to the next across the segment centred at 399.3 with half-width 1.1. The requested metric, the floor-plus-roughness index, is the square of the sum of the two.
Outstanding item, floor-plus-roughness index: 690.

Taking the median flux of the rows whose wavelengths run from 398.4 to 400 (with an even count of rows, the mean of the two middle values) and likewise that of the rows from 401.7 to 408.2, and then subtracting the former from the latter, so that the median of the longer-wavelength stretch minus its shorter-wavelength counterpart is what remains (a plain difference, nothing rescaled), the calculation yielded -1.0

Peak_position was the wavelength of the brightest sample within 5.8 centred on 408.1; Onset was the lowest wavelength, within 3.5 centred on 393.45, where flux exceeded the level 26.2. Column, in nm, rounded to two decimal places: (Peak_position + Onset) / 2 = 400.80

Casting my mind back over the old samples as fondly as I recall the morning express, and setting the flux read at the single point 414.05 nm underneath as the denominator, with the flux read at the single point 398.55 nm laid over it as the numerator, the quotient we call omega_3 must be 1.27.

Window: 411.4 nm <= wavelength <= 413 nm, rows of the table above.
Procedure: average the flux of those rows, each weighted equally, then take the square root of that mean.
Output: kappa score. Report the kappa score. 5.09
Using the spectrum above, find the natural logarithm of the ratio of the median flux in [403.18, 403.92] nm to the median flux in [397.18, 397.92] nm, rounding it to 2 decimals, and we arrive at -0.15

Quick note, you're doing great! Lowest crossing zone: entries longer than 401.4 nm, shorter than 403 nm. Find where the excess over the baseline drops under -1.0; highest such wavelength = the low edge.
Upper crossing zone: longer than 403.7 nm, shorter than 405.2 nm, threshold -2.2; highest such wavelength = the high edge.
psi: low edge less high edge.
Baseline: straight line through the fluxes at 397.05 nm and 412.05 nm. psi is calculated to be -2.25 nm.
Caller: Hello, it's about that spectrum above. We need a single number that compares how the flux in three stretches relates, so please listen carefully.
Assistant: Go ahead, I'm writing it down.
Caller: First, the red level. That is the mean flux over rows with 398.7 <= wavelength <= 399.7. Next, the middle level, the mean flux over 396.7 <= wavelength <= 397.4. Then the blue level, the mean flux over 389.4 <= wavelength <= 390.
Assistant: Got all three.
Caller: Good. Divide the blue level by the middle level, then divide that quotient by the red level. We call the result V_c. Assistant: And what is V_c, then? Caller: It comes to 0.040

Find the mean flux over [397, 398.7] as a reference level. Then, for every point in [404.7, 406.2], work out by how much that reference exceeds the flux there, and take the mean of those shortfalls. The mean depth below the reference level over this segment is 3.6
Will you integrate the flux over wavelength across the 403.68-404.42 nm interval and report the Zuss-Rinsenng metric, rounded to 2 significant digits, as 19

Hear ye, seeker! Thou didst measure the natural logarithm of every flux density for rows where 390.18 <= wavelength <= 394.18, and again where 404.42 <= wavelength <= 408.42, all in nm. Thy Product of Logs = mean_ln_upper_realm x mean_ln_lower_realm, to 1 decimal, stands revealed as 10.8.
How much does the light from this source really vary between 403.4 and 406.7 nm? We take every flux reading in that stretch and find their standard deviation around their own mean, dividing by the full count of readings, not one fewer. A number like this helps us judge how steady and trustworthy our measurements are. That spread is 1.8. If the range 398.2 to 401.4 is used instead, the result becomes 2.5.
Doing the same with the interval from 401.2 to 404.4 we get 3.5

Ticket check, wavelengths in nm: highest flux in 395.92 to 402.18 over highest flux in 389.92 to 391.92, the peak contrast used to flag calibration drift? 0.95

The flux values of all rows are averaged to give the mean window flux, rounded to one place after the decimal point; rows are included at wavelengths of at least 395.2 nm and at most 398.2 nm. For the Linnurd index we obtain 29.2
